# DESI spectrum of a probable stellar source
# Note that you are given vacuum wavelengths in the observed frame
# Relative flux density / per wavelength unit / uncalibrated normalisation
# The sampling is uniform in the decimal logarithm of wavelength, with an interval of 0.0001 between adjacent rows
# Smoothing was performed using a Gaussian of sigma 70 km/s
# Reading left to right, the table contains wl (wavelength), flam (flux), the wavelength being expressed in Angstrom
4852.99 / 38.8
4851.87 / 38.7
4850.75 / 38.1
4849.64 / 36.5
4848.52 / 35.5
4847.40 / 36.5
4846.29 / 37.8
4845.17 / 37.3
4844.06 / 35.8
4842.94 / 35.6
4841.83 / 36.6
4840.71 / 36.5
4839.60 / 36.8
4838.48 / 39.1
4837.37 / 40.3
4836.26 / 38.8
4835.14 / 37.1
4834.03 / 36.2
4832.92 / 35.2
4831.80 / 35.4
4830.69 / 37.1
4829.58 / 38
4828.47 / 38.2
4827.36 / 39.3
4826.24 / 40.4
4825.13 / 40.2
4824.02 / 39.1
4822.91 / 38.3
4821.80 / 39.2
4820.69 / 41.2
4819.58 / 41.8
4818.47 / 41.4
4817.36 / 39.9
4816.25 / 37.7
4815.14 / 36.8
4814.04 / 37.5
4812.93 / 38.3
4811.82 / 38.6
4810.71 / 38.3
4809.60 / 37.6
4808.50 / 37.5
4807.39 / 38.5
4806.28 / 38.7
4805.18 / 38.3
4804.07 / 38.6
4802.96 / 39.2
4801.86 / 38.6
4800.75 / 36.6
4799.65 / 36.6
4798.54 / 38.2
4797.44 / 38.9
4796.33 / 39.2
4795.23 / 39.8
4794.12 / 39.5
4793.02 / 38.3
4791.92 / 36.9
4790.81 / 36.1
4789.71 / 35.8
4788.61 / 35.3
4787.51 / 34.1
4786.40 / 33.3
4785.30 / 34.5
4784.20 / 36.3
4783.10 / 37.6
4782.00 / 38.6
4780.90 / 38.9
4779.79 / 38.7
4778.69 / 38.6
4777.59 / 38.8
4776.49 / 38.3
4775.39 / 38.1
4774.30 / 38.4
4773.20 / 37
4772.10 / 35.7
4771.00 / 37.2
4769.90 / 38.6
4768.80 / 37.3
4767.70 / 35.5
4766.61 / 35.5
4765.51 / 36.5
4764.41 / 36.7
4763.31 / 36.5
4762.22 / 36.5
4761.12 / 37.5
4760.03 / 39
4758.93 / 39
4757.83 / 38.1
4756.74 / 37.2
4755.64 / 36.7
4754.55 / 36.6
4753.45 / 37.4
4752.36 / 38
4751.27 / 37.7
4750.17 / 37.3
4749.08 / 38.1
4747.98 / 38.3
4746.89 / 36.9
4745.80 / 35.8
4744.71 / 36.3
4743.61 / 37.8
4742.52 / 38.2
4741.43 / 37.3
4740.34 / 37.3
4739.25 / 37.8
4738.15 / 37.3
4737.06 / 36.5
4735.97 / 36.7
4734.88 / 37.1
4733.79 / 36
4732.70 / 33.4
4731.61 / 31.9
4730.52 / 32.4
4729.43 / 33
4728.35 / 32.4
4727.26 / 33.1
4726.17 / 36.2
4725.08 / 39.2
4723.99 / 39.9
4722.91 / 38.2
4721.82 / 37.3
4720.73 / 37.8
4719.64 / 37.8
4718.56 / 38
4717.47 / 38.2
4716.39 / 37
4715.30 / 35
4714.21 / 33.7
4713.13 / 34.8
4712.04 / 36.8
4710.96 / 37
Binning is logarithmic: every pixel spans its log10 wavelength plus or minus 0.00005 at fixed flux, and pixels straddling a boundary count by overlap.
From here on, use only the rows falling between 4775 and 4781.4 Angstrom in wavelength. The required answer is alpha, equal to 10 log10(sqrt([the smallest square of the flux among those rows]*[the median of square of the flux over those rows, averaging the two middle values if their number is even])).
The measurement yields 31.7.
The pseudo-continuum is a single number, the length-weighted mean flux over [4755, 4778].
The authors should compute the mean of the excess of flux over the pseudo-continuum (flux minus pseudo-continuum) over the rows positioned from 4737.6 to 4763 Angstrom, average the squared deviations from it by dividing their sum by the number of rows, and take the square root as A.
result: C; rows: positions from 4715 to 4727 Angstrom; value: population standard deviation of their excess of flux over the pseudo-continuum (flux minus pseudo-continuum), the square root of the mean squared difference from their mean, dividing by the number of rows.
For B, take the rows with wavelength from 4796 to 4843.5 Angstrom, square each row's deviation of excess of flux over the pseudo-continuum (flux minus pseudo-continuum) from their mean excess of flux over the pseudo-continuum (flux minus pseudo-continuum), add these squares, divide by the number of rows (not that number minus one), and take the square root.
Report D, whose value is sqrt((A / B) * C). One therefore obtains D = 0.81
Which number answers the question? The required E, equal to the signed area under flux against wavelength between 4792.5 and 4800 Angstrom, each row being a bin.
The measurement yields 290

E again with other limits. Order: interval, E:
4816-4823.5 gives 300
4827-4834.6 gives 281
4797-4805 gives 305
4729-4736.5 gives 258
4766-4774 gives 294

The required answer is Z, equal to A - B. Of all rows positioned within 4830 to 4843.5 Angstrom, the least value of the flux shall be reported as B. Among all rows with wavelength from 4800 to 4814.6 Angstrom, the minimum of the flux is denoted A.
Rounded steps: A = 36.6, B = 35.2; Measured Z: 1.4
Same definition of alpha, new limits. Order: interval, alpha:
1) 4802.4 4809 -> 31.6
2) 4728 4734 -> 30.2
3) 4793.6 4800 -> 31.6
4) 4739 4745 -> 31.3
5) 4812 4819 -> 31.5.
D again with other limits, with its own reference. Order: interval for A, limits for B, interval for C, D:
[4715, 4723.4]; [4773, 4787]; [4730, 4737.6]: 1.09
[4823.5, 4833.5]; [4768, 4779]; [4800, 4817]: 1.17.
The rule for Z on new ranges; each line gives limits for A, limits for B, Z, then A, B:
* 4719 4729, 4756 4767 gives -3.1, 32.4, 35.5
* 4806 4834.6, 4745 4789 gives 1.9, 35.2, 33.3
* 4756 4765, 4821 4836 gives 1.3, 36.5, 35.2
